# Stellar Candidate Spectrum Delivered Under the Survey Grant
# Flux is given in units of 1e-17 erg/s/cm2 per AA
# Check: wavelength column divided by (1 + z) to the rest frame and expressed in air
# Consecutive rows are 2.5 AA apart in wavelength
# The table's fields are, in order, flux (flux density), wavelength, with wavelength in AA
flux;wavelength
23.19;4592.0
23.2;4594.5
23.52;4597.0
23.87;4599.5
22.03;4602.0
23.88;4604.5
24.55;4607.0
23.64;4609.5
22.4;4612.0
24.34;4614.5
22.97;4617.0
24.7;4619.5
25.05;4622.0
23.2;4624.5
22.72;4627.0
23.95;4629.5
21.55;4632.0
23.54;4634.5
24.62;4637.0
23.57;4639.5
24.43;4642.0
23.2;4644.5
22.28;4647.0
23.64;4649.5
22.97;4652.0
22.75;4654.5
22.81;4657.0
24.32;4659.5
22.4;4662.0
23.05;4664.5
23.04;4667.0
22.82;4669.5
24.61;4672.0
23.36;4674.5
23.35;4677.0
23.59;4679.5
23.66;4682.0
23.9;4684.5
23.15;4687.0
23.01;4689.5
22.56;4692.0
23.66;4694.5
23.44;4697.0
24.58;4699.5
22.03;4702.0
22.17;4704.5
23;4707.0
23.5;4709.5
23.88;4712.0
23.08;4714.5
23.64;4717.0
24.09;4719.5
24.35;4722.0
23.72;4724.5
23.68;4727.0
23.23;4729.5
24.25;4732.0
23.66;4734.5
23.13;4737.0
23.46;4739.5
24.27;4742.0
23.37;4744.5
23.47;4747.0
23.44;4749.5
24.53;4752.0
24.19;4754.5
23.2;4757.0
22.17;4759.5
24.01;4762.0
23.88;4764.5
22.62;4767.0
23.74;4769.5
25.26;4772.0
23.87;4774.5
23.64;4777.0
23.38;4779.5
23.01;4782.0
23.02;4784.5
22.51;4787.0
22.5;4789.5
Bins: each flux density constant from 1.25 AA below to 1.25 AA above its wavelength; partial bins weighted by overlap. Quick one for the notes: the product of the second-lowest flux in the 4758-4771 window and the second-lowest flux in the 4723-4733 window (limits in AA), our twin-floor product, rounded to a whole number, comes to 536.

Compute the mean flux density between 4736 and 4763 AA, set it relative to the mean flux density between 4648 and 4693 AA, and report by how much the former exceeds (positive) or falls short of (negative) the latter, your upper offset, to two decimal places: 0.29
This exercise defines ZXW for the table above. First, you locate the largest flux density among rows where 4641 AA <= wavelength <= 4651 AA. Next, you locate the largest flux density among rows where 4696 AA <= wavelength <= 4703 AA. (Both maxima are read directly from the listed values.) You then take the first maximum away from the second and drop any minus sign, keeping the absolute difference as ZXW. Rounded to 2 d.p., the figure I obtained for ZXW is 0.15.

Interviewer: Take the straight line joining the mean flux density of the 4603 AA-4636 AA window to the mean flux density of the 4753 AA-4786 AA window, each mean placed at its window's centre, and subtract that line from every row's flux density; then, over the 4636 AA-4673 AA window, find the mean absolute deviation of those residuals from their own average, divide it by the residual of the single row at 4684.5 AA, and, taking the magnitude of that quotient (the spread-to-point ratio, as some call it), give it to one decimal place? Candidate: 1.9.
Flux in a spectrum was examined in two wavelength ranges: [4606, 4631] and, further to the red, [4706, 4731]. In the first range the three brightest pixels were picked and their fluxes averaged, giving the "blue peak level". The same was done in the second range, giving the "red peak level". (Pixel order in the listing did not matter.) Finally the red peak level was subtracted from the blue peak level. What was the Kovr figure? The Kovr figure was 0.66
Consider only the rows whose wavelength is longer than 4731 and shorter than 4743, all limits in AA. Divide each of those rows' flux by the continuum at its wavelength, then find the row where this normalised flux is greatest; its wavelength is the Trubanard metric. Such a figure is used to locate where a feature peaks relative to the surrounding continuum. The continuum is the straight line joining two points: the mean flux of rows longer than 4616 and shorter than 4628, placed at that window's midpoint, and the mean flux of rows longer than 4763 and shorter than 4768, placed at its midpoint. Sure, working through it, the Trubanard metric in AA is 4742.0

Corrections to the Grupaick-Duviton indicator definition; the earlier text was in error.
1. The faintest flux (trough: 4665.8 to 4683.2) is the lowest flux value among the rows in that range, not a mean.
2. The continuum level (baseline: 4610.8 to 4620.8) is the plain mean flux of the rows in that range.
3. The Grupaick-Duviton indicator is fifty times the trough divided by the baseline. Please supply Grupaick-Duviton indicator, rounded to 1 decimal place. 48.3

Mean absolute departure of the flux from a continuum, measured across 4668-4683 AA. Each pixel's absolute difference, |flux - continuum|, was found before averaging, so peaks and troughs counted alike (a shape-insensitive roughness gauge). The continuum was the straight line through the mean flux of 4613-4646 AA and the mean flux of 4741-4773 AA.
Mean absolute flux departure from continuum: 0.43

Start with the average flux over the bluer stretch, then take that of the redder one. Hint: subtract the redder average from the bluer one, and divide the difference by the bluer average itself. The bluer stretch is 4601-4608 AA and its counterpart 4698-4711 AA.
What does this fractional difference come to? 0.018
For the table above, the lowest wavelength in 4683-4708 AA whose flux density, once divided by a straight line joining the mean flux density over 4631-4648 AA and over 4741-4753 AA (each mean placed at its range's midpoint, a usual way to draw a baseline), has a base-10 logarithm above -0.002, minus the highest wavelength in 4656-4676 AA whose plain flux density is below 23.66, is 10.0 AA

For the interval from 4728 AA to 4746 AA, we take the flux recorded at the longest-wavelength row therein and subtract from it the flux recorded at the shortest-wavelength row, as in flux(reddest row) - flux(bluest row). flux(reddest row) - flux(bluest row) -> 0.1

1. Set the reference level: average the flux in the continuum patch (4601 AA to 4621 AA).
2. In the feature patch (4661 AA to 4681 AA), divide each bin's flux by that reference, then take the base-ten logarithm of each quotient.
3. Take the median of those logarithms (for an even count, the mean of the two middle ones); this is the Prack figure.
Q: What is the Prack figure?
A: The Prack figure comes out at -0.007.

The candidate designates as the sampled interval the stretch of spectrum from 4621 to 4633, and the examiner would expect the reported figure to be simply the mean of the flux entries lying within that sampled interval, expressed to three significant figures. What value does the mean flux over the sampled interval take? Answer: 23.3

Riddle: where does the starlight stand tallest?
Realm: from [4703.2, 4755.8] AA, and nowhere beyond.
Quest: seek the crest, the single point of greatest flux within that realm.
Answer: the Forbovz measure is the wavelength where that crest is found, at 4752.0 AA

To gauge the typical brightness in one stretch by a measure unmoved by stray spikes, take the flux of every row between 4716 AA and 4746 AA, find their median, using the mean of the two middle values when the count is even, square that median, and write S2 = 560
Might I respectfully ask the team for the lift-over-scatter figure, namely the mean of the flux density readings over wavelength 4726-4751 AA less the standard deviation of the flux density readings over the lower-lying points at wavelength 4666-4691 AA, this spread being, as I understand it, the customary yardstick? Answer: 23.1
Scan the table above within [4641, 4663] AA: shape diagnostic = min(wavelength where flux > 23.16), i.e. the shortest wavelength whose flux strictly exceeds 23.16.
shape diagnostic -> 4642.0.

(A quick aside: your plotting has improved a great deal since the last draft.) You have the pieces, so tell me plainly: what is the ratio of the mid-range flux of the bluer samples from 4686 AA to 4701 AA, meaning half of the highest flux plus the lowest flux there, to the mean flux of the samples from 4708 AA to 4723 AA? 0.99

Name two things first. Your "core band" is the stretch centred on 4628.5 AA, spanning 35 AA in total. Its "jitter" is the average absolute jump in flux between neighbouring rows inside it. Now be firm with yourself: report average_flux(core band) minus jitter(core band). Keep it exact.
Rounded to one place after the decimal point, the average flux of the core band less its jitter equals 22.2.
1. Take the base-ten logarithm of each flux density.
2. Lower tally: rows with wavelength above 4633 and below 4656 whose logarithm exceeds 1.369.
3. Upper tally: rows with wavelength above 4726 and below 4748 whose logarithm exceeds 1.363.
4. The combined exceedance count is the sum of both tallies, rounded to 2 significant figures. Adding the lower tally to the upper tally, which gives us 14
